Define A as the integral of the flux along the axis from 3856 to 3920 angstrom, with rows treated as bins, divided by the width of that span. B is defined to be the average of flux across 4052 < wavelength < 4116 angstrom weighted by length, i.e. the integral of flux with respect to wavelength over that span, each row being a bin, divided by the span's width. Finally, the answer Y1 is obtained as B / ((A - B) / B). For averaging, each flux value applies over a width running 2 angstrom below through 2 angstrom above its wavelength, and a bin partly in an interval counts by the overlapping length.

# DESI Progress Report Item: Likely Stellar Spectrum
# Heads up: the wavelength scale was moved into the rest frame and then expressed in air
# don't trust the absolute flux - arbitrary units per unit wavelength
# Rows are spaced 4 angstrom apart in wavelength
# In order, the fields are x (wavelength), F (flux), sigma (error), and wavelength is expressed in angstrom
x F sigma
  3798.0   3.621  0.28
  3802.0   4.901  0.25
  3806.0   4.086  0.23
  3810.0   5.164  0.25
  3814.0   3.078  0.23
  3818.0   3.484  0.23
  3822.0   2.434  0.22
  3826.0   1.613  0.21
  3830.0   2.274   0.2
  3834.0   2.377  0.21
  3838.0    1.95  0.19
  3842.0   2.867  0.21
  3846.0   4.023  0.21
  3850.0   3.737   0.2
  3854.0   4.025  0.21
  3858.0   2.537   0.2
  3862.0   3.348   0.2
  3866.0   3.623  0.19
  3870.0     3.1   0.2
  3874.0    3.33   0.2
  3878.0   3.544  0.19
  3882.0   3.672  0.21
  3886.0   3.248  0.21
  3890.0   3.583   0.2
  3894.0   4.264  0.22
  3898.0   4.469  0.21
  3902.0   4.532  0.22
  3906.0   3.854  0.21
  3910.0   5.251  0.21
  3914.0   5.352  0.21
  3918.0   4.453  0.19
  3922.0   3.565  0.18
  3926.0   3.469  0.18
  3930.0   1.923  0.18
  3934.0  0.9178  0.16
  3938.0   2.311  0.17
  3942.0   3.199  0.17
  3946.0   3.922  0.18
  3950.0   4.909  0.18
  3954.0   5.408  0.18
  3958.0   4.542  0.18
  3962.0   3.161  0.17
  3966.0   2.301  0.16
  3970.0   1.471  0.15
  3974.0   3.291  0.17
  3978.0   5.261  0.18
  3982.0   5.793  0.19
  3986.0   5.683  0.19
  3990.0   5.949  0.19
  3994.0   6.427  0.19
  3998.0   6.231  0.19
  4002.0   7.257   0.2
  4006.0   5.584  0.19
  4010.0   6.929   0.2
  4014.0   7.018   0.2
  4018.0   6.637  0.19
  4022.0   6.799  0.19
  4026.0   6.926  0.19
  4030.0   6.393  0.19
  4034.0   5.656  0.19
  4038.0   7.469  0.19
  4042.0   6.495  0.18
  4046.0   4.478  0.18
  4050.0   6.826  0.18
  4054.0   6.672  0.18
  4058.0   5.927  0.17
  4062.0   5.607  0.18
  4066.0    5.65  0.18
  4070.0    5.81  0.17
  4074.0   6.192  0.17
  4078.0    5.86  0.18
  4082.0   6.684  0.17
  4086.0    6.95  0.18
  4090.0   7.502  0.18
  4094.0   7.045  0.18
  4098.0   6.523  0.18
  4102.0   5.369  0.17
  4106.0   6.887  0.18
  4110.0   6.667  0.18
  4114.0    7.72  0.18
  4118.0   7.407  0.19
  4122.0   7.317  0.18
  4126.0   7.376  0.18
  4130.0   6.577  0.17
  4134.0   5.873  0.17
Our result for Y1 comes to -16.2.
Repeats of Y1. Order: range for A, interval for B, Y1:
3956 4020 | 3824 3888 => 4.4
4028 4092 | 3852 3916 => 6.2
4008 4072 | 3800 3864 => 3.4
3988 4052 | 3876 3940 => 4.8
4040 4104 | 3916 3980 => 4.0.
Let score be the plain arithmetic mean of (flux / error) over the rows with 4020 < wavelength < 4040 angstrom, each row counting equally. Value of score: 35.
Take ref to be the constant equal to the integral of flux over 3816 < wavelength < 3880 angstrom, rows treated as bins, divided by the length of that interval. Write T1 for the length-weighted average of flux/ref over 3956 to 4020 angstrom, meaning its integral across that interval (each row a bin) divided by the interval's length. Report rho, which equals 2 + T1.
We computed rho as 3.73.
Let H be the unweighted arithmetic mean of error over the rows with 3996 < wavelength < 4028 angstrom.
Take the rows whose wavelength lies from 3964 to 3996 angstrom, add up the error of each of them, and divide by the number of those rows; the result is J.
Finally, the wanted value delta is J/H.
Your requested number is 0.92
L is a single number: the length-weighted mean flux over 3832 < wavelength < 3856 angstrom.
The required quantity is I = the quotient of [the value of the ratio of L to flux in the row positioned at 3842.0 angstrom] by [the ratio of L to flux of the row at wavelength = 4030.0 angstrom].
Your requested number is 2.2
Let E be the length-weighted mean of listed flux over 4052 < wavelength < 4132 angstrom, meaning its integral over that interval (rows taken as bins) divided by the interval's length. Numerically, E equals 6.6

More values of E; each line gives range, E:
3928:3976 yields 3.1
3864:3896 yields 3.5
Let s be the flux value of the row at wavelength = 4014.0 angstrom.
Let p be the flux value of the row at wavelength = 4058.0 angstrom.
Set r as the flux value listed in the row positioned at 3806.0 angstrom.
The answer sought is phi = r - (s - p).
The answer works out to 3.0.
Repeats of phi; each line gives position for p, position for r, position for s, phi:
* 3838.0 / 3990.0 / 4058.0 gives 2.0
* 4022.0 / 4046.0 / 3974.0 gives 8.0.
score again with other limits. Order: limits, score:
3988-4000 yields 33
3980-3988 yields 30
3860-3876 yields 17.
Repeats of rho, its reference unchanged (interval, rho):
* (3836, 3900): 3.15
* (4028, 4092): 4.08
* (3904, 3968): 3.21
